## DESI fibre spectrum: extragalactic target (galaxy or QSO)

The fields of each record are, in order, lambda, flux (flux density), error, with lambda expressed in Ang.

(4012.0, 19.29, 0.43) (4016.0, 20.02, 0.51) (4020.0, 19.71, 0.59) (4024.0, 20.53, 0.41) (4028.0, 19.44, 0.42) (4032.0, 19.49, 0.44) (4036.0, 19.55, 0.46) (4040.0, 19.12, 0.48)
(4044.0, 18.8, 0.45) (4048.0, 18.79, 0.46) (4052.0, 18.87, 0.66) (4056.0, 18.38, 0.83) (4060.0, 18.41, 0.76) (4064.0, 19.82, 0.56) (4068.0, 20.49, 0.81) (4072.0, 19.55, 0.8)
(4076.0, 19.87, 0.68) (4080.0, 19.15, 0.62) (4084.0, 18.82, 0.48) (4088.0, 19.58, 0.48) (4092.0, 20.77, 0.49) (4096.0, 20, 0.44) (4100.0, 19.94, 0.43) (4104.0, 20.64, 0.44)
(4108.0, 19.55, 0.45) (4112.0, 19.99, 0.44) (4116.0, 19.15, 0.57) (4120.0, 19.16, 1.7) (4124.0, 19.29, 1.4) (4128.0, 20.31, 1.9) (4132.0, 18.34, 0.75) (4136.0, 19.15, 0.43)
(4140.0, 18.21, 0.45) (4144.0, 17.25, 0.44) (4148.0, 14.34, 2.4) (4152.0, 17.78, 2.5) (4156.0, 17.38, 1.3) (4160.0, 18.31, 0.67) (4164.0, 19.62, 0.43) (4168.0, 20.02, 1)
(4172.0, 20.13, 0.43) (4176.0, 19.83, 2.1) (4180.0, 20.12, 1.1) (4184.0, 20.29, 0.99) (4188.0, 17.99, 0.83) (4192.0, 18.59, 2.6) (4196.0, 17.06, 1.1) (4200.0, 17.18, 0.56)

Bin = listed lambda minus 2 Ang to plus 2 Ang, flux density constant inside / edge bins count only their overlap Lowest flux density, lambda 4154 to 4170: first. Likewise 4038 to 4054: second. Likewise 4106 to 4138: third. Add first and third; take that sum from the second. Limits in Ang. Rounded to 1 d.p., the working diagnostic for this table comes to -16.9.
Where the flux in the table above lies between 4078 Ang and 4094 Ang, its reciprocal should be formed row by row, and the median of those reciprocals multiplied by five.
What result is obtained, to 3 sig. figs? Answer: 0.258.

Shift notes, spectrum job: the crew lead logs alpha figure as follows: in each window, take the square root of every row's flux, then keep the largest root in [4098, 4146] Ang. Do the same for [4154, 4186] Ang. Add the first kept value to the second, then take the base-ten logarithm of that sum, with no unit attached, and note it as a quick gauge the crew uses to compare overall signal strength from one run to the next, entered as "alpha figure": 0.957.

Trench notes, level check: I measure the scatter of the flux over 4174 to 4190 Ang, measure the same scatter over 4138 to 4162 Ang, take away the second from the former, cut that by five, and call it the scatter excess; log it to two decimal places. -0.08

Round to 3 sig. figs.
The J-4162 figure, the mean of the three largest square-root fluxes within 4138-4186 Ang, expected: 4.49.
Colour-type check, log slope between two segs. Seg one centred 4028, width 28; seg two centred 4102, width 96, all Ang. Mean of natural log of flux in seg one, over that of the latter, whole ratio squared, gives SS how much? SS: 1.020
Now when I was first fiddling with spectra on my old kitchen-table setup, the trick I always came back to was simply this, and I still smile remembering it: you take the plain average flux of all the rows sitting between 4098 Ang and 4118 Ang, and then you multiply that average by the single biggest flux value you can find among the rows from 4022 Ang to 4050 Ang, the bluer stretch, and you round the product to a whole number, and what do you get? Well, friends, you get 408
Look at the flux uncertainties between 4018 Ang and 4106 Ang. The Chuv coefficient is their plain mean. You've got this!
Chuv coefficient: 0.6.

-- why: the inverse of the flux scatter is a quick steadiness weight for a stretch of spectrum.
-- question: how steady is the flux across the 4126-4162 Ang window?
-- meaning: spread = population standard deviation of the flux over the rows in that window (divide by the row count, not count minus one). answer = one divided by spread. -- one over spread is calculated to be 0.65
